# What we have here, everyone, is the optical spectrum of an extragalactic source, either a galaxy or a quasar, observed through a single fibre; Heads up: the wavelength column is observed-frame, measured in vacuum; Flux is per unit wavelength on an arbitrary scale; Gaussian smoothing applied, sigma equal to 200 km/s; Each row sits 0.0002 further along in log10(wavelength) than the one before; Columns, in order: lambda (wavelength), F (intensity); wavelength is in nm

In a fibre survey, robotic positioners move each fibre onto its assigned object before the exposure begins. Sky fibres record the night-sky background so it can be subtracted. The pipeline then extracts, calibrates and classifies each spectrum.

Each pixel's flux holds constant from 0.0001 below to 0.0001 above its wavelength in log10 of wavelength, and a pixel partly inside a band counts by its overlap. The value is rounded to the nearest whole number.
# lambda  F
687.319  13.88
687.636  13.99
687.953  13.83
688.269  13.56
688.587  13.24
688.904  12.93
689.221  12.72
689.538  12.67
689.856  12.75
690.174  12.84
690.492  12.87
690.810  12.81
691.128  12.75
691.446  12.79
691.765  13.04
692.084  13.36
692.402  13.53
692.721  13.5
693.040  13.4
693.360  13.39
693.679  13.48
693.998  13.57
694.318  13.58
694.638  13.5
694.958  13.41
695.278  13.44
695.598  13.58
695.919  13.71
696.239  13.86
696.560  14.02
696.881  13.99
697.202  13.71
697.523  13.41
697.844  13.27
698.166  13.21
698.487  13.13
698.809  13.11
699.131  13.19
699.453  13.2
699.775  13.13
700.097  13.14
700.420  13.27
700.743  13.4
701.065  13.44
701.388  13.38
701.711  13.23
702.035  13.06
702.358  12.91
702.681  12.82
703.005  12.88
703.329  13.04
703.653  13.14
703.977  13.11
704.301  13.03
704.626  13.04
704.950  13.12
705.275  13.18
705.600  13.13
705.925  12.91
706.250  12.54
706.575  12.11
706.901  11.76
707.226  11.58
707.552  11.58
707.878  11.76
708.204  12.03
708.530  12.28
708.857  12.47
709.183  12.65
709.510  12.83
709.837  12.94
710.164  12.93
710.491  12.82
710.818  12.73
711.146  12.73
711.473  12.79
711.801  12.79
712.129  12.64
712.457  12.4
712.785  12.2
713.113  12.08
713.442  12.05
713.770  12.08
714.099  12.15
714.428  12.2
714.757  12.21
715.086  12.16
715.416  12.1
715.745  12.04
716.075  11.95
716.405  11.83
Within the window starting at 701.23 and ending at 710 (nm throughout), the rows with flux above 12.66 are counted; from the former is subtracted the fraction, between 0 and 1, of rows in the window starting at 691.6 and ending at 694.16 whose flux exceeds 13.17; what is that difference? 16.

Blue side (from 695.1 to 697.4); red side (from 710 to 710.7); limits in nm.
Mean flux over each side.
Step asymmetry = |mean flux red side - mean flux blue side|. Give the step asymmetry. 0.9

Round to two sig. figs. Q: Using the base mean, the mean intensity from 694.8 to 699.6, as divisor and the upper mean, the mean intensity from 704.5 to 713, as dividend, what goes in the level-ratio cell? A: 0.93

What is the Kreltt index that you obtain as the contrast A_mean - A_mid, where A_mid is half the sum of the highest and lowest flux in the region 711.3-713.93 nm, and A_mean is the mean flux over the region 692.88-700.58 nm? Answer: 1.0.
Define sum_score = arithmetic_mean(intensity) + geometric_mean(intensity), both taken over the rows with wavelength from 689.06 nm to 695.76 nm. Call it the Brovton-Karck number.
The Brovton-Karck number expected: 26.4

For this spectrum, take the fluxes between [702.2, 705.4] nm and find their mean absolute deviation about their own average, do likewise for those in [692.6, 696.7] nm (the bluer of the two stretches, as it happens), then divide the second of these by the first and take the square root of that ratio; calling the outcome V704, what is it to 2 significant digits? 1.2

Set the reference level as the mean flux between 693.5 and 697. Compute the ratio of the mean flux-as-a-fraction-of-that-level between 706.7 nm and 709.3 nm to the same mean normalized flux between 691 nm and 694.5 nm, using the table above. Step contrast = 0.90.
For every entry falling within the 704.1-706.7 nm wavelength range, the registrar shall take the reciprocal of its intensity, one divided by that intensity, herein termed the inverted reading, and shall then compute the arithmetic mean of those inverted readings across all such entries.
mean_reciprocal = 0.078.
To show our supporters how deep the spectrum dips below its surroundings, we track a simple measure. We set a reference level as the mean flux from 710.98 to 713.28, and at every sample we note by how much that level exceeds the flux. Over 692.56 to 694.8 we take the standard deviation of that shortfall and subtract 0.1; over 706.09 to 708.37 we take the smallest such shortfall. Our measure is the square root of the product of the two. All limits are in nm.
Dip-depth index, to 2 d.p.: 0.03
